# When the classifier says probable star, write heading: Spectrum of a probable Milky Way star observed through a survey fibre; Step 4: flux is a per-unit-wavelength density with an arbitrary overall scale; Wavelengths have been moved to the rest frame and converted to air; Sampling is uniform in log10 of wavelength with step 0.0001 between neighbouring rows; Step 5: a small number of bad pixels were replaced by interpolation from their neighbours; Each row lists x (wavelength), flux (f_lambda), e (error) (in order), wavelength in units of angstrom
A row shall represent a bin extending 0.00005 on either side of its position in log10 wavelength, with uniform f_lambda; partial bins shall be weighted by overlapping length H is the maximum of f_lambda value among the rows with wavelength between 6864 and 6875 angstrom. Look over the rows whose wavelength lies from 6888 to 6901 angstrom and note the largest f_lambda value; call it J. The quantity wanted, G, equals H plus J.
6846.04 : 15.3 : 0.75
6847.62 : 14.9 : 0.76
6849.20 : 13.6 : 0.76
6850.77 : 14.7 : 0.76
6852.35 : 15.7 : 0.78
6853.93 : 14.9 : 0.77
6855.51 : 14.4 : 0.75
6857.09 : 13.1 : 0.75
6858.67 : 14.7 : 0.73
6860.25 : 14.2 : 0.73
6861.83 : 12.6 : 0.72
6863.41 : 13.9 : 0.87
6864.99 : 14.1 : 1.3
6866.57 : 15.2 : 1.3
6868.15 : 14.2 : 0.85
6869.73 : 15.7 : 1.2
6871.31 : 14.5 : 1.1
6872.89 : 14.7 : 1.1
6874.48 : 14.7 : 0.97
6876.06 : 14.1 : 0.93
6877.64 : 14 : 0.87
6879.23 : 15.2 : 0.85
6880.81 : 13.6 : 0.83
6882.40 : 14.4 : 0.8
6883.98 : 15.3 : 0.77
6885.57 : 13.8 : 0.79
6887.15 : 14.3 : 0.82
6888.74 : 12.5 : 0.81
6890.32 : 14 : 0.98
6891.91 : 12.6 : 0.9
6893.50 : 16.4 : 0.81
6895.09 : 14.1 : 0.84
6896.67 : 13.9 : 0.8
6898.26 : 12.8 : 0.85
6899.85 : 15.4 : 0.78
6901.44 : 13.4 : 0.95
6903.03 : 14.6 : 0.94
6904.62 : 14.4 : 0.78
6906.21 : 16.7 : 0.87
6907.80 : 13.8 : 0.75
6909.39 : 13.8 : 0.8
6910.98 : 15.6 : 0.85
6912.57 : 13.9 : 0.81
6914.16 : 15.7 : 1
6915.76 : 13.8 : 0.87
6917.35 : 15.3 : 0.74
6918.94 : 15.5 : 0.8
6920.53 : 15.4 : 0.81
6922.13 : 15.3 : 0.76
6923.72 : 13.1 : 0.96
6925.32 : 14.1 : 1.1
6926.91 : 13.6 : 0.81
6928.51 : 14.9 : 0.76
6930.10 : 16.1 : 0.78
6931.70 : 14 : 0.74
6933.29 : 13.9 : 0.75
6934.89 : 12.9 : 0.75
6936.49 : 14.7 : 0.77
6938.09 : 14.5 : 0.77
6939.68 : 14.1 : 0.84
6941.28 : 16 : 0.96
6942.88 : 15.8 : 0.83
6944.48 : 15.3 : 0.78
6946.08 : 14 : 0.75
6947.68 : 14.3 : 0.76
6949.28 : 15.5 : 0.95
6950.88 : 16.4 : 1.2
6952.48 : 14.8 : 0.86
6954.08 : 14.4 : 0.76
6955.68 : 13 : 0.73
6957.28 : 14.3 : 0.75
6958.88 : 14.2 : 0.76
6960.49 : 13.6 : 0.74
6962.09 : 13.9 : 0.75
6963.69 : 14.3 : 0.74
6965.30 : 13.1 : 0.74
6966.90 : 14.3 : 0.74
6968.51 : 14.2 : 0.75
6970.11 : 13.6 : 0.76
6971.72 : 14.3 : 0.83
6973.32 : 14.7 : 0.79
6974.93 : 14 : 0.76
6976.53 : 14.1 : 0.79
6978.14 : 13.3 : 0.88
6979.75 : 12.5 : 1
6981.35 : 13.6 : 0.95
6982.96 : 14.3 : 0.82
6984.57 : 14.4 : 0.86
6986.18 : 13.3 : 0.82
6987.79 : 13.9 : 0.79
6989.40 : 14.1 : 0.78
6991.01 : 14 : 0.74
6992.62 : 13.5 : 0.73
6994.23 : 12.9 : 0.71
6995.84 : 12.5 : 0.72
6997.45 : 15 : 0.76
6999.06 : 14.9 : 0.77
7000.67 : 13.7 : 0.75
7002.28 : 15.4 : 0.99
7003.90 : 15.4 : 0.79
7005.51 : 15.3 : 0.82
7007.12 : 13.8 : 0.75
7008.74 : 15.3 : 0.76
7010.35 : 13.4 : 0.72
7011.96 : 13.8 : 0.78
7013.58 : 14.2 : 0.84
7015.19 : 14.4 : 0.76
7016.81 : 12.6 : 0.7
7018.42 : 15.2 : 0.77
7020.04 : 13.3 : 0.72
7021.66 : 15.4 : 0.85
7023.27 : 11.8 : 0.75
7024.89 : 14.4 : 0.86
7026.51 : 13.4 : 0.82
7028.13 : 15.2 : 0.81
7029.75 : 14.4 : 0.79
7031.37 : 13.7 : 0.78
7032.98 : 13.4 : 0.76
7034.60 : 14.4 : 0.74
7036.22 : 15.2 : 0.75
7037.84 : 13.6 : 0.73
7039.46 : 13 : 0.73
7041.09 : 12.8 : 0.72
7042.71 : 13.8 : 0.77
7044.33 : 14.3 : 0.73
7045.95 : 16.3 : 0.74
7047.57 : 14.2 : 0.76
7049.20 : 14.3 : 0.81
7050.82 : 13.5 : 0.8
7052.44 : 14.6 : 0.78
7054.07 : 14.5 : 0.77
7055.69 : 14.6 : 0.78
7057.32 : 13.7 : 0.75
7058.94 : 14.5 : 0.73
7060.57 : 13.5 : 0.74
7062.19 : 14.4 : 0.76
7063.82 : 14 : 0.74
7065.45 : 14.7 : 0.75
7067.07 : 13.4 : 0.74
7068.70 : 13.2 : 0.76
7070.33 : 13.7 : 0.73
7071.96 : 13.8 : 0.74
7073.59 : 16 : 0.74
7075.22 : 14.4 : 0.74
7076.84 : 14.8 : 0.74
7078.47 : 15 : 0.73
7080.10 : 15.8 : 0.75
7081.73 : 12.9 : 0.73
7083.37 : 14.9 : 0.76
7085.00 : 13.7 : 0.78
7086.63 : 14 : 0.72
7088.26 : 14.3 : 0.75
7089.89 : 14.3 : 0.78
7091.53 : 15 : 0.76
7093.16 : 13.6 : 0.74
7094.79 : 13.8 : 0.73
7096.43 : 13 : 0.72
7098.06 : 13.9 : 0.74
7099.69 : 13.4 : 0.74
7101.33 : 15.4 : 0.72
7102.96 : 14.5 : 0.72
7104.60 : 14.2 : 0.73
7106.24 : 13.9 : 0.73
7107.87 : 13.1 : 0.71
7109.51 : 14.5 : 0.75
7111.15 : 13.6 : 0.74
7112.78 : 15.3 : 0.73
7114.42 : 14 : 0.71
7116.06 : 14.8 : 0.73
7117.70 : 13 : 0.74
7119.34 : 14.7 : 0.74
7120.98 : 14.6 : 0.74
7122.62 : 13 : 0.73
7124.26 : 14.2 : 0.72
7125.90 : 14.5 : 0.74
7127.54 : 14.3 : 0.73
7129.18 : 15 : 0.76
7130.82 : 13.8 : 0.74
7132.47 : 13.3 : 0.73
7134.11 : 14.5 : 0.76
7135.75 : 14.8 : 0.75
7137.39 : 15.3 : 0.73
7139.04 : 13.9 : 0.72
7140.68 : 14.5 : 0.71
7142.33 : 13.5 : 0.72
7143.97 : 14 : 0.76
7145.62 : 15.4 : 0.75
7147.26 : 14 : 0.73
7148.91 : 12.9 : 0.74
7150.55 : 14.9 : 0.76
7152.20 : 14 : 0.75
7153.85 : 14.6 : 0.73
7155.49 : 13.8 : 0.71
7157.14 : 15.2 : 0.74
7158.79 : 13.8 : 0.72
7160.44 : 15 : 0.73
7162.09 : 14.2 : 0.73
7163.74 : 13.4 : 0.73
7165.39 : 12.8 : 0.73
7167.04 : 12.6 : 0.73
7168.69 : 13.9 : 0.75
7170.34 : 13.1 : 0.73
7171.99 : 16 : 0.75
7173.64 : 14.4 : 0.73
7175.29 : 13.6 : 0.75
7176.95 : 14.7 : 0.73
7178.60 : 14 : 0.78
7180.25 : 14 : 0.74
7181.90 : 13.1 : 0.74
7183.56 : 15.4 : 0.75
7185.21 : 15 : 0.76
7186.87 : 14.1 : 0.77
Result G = 32.1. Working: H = 15.7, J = 16.4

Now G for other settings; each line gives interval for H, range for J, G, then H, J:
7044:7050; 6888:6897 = 32.7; 16.3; 16.4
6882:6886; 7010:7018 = 29.7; 15.3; 14.4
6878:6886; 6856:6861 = 30.0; 15.3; 14.7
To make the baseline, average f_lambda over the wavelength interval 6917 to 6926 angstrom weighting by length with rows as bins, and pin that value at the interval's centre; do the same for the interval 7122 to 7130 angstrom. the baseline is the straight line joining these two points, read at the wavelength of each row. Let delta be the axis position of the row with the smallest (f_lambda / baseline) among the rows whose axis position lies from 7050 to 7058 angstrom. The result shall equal 7050.82 angstrom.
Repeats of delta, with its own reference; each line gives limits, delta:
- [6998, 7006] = 7000.67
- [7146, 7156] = 7148.91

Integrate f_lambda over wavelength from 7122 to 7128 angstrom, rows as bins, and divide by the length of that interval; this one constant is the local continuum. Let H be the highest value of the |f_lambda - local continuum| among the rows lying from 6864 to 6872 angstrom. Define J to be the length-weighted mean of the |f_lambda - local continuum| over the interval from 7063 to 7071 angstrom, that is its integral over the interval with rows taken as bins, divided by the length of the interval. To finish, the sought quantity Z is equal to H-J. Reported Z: 1.19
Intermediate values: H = 1.7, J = 0.5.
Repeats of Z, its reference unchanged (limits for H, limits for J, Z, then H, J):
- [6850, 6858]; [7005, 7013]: 0.99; 1.7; 0.7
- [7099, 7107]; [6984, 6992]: 1.11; 1.4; 0.3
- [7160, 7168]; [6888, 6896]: 0.35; 1.4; 1.1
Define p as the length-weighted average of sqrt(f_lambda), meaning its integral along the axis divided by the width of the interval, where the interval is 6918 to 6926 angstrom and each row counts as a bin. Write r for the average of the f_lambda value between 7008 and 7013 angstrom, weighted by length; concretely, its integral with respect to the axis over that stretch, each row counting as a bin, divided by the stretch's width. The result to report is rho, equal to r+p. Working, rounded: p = 3.831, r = 14.2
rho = 18.0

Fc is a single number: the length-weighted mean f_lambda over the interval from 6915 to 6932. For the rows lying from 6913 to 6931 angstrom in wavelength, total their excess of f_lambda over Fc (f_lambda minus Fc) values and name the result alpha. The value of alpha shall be 1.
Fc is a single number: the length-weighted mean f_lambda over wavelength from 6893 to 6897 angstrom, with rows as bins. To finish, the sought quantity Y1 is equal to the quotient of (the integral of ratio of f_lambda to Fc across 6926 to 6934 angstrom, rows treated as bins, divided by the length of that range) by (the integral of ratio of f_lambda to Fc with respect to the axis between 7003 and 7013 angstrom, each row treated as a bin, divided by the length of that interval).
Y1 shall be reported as 1.00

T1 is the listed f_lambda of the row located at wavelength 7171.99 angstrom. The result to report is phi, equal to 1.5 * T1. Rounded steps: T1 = 16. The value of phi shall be 24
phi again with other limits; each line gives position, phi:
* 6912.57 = 21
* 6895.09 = 21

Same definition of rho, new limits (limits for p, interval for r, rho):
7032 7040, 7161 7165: 17.5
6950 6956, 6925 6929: 18.0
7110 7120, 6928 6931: 19.3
